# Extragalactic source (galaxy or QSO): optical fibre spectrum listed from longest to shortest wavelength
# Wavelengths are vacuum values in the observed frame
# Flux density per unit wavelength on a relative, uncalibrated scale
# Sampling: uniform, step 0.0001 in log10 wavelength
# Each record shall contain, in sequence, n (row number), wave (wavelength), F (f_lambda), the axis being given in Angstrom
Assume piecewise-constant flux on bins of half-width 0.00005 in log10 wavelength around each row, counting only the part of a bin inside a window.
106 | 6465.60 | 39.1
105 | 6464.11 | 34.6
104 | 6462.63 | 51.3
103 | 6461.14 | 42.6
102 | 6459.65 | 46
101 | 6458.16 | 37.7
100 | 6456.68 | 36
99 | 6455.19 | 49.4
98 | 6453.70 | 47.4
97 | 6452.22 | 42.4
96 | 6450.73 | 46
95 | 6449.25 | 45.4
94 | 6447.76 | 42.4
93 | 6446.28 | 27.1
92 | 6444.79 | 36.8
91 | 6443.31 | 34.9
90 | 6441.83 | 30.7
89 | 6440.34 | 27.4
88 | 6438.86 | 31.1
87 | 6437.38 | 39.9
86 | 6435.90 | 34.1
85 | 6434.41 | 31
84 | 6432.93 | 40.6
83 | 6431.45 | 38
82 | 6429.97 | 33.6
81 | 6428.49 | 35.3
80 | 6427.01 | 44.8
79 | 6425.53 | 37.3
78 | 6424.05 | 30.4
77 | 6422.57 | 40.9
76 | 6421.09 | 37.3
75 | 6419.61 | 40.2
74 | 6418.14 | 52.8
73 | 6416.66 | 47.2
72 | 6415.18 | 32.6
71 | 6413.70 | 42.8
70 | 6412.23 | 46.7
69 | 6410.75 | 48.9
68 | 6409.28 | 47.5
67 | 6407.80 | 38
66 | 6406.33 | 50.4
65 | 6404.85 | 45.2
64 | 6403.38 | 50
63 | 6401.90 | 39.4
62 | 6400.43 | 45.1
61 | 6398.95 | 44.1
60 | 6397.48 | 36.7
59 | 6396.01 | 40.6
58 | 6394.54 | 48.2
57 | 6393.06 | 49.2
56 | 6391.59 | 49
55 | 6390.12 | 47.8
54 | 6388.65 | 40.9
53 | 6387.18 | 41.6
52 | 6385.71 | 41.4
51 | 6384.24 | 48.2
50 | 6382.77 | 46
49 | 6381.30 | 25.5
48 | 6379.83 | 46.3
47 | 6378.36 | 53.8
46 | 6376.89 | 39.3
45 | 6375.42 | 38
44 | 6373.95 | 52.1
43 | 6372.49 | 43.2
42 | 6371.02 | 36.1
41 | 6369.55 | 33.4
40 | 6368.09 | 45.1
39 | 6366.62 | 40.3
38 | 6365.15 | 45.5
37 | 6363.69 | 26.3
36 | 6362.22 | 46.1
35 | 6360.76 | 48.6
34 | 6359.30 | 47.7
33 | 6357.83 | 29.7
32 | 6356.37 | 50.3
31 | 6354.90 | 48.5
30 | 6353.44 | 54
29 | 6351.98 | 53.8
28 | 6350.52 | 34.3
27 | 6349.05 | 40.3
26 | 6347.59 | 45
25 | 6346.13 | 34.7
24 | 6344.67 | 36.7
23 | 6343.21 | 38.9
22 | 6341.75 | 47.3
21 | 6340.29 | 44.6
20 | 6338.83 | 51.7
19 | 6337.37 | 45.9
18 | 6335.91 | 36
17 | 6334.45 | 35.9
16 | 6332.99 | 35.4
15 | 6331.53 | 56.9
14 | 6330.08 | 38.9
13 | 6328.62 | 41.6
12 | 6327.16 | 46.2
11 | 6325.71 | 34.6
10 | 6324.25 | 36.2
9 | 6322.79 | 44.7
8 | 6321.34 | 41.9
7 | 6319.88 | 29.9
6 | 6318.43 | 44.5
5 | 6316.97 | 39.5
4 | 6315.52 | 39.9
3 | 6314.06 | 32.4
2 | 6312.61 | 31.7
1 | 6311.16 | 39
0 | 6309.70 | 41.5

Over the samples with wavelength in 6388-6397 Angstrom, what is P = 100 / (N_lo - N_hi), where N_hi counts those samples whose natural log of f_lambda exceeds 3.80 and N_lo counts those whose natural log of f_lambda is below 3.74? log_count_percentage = -50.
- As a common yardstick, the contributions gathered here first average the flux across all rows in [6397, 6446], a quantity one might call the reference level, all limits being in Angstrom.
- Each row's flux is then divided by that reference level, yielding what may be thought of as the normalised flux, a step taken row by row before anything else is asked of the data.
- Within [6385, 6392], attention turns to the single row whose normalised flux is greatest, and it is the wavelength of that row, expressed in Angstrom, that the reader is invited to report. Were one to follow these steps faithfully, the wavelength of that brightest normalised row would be 6391.59 Angstrom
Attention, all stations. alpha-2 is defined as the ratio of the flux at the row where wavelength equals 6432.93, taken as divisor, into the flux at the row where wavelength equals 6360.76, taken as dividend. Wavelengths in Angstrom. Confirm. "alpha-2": 1.20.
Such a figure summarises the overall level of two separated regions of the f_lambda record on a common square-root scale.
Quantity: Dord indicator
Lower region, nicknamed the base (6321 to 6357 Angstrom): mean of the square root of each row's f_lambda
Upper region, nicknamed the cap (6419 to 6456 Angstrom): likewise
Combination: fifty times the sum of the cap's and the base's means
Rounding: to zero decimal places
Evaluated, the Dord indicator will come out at 633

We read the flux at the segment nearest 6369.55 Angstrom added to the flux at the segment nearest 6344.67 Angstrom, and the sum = 70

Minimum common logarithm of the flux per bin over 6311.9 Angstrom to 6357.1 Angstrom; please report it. 1.48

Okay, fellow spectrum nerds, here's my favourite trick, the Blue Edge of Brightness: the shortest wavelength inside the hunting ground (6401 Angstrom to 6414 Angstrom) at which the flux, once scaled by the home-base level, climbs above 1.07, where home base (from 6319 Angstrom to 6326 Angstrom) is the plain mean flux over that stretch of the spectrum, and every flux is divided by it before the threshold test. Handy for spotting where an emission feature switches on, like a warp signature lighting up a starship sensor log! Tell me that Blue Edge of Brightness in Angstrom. 6403.38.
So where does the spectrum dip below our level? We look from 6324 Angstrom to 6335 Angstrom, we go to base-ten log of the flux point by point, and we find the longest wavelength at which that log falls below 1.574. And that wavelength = 6334.45 Angstrom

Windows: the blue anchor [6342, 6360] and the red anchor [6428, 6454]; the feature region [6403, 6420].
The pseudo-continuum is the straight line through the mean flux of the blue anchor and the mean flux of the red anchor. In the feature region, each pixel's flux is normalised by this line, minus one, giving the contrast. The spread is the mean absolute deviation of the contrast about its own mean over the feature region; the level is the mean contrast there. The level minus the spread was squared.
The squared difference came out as 0.002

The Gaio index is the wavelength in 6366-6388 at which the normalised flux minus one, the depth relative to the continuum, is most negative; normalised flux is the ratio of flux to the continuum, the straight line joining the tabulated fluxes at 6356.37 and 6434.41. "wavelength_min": 6381.30 Angstrom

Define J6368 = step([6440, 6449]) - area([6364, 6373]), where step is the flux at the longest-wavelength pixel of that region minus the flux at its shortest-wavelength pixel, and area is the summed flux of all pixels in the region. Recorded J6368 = -229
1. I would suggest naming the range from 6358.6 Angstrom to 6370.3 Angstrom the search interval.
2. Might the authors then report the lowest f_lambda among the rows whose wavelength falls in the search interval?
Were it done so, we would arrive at 26.3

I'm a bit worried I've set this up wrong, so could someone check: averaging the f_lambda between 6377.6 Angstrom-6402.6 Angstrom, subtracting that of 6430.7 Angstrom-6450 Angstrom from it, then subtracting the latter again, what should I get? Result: -27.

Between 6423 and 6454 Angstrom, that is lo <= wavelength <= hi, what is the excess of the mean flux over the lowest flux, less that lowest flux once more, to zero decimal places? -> -17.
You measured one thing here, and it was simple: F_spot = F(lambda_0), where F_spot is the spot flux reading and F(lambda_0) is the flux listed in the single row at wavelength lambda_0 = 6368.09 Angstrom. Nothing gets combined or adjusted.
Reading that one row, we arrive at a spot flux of 45.1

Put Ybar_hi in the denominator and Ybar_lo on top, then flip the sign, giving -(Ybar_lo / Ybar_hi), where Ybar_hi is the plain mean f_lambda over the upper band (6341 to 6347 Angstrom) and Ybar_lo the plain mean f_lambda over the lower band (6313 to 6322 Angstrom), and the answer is -1.0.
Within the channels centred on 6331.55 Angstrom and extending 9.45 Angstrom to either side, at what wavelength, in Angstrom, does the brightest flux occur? 6331.53 Angstrom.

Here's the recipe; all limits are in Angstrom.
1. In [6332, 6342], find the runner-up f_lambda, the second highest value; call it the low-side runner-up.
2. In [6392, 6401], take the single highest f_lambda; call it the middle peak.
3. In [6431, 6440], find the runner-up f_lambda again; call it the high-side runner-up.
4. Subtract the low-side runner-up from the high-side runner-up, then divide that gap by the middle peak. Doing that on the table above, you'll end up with -0.15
